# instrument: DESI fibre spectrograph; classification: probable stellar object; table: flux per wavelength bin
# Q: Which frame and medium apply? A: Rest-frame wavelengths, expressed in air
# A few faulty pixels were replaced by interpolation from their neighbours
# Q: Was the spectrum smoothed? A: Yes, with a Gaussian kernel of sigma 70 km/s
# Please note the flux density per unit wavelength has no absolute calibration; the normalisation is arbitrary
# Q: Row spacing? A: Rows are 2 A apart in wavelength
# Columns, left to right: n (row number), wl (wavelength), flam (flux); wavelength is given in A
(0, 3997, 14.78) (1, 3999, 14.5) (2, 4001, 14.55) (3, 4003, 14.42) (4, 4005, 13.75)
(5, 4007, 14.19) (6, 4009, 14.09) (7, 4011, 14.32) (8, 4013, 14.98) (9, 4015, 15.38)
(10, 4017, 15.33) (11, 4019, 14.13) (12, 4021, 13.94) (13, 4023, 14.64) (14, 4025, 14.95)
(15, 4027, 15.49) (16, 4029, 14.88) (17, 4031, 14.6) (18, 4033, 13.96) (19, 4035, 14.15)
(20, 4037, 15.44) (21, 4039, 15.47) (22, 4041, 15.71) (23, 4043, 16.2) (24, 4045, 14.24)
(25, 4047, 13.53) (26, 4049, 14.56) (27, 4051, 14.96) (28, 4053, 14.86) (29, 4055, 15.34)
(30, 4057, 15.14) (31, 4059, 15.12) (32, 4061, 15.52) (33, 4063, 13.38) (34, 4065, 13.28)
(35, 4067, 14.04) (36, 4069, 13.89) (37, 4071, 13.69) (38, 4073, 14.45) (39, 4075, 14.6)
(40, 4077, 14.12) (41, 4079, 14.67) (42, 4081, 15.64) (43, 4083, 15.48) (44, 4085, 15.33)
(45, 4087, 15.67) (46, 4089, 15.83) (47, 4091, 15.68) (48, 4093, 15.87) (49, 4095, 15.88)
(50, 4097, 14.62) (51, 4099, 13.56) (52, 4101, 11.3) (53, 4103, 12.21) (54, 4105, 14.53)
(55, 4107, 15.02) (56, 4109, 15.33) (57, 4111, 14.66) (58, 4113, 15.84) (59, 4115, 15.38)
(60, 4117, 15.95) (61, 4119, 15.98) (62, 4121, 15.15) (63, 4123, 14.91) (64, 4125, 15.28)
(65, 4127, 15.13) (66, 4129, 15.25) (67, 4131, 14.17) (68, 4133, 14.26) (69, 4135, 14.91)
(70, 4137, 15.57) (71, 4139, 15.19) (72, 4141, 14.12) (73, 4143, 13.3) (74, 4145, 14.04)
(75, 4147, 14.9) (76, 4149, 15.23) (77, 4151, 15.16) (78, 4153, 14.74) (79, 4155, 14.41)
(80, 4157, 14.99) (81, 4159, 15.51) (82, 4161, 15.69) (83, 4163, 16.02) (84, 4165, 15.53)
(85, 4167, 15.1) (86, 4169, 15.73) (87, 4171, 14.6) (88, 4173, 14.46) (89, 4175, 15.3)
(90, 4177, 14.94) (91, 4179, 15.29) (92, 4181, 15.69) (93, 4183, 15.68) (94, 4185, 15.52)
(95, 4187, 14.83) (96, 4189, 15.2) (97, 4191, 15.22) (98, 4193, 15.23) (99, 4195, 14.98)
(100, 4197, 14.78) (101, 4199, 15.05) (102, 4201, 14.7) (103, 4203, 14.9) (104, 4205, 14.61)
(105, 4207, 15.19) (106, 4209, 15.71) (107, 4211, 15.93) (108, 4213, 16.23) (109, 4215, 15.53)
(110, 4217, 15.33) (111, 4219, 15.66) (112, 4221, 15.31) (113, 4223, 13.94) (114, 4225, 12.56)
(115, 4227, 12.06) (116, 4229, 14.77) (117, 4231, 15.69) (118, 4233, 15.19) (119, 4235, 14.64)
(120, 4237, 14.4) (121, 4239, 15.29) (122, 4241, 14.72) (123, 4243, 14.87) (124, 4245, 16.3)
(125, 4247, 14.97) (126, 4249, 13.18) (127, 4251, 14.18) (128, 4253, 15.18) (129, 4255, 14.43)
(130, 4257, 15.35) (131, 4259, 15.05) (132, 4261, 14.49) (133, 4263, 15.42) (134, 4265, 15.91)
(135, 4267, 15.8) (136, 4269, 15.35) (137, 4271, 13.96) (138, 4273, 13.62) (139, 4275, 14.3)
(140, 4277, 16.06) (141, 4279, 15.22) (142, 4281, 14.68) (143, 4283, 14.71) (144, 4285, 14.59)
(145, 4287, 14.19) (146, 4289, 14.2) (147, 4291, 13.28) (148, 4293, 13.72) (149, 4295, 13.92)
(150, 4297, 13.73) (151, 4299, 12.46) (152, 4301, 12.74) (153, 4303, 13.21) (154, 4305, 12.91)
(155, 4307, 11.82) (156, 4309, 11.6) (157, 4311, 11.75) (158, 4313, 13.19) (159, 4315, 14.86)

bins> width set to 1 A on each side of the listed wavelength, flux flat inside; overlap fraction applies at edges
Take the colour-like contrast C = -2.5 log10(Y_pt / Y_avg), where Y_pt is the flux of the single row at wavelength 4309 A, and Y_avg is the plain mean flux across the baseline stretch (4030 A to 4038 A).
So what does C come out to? 0.25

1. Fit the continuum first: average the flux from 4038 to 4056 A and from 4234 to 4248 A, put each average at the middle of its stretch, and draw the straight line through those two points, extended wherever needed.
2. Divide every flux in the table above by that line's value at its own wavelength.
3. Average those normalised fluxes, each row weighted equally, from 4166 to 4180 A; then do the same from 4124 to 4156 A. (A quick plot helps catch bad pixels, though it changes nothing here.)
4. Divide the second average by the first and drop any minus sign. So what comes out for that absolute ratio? 0.98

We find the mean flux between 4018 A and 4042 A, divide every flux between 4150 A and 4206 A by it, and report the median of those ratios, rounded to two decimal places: 1.02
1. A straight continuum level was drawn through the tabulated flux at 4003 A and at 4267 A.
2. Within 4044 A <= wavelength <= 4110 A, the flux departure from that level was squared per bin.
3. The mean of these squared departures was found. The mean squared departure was 1.2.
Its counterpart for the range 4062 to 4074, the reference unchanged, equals 1.1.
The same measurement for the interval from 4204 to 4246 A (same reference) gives 1.5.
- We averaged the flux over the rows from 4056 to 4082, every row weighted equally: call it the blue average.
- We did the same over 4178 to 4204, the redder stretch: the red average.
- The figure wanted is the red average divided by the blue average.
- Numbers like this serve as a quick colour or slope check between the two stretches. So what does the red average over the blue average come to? 1.05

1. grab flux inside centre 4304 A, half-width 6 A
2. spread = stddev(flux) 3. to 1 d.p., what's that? 0.6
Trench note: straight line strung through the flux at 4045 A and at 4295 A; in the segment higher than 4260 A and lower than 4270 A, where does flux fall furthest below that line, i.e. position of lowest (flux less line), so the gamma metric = 4261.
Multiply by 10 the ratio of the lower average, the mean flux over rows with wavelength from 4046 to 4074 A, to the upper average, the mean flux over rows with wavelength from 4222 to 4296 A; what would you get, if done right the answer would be 9.9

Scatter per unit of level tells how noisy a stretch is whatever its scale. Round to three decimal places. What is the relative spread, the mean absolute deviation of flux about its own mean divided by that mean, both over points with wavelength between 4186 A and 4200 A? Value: 0.010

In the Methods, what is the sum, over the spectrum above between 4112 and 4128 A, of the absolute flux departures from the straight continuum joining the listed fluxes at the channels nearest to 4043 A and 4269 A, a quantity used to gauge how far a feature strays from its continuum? 3.9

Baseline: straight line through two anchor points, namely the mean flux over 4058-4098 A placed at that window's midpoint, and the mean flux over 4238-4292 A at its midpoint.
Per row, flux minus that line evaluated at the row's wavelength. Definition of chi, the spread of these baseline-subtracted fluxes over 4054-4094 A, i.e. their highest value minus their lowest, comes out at 2.60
